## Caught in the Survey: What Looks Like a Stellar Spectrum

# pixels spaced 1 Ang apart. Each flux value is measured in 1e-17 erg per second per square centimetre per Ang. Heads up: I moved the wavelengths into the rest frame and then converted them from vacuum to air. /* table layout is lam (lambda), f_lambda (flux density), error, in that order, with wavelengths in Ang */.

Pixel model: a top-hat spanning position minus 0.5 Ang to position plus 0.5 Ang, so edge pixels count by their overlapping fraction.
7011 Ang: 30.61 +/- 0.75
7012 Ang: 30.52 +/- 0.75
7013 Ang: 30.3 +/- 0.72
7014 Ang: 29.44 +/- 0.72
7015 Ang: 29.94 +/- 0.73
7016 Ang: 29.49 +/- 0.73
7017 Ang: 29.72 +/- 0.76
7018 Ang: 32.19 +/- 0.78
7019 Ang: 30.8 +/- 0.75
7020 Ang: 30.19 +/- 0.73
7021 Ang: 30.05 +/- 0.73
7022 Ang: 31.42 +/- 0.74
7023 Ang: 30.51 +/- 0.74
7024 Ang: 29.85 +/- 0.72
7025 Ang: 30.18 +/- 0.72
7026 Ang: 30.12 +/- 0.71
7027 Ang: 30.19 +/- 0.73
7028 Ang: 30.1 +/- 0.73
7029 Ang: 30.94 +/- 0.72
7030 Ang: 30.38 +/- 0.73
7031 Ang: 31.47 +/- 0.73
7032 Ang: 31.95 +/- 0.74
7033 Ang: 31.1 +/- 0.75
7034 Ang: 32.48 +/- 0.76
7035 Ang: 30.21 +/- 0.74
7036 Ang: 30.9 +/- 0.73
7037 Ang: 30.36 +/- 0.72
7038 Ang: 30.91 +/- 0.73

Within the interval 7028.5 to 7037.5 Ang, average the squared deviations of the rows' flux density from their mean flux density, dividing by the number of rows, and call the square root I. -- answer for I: 0.7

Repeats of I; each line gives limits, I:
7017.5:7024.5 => 0.8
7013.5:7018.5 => 1.0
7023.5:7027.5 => 0.1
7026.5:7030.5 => 0.3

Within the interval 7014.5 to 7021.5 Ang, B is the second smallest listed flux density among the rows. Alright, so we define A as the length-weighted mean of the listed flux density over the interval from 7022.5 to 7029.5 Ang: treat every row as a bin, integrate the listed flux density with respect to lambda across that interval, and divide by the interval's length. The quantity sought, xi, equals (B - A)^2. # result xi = 0.30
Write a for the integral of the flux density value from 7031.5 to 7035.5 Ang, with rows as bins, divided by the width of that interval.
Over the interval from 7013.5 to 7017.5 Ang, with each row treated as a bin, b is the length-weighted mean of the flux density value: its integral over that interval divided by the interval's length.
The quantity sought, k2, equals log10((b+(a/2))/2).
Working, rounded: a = 31.4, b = 29.6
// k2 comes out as 1.36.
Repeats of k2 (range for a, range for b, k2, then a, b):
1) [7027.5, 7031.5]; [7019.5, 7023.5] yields 1.36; 30.7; 30.5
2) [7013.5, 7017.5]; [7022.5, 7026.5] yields 1.35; 29.6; 30.2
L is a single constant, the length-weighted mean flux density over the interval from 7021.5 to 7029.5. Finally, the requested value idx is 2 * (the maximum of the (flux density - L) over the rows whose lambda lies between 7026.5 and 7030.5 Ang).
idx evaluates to 1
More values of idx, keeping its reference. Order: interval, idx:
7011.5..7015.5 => 0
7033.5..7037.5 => 4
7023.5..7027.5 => 0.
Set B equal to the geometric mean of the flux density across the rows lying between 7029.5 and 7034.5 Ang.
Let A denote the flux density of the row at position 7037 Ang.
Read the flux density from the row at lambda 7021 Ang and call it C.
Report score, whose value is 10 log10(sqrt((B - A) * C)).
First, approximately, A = 30.36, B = 31.5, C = 30.05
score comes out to 7.6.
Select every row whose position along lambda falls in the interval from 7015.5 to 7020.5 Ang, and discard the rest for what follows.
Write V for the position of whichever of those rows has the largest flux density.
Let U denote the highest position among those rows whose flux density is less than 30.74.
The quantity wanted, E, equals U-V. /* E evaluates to 2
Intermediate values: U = 7020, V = 7018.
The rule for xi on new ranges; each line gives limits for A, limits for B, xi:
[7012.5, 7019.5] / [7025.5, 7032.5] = 0.02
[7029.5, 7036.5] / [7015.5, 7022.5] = 2.23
